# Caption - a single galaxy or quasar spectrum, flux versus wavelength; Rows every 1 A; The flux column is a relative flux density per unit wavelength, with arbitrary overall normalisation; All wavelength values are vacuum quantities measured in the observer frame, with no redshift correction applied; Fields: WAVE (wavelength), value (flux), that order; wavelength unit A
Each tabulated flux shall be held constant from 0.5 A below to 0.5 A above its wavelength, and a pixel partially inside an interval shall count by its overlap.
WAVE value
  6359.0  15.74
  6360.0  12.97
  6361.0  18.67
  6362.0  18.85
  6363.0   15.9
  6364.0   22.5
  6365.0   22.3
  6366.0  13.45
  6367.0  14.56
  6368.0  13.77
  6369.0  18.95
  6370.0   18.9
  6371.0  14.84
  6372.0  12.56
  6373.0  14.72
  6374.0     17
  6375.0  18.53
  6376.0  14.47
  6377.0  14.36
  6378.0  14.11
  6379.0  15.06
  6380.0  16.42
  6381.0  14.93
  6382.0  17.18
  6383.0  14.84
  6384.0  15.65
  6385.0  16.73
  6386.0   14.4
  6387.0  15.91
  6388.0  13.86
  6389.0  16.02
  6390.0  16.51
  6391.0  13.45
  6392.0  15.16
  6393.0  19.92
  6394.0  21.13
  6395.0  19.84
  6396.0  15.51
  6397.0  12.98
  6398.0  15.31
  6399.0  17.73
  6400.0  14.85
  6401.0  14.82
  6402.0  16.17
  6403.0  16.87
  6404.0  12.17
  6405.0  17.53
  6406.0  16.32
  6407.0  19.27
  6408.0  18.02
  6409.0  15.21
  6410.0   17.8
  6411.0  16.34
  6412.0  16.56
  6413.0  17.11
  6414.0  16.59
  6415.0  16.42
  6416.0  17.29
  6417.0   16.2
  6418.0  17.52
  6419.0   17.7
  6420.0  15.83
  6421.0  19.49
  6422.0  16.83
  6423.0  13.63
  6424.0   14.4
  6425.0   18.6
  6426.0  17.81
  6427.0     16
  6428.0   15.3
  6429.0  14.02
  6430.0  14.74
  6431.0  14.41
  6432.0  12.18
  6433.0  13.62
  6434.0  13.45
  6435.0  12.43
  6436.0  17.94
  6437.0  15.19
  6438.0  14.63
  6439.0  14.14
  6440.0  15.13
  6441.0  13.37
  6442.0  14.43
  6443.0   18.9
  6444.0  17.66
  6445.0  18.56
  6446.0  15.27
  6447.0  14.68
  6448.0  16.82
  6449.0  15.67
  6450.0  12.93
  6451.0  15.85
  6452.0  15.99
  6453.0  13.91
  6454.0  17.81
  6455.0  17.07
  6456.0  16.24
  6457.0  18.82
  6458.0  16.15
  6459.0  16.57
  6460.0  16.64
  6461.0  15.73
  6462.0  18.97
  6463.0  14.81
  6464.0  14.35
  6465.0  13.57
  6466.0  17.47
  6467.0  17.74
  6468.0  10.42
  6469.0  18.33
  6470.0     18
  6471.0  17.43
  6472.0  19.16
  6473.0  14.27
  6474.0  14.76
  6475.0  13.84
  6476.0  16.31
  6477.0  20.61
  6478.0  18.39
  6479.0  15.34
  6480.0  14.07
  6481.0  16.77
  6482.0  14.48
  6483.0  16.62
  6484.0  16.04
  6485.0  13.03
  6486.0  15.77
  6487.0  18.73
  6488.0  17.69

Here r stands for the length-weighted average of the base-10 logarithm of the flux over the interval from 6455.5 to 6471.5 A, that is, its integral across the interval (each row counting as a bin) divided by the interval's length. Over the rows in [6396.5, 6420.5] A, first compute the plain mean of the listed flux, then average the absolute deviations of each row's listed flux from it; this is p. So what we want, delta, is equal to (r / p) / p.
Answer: 0.92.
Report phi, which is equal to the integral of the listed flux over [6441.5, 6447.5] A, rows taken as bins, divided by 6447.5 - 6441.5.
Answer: 16.6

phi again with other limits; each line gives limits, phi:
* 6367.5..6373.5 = 15.6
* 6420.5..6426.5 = 16.8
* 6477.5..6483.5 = 15.9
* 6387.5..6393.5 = 15.8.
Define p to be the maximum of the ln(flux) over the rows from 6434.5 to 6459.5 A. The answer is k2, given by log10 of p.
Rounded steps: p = 2.94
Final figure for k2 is 0.4682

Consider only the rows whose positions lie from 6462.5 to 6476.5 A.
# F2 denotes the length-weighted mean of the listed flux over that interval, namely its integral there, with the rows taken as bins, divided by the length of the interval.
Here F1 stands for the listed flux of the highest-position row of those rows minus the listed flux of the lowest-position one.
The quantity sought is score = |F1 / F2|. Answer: 0.10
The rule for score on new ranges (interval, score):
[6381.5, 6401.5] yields 0.15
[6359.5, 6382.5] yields 0.26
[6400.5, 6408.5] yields 0.20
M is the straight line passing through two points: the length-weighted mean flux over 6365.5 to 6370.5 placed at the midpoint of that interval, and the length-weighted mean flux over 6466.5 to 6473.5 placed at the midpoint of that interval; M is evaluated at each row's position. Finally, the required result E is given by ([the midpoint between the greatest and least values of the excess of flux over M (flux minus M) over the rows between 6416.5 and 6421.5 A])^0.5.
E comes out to 1.2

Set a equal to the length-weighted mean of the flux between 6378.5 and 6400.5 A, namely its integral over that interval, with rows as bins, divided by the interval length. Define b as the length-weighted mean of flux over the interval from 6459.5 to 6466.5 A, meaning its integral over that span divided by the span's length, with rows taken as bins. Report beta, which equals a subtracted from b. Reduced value -0.13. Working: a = 16.1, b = 15.9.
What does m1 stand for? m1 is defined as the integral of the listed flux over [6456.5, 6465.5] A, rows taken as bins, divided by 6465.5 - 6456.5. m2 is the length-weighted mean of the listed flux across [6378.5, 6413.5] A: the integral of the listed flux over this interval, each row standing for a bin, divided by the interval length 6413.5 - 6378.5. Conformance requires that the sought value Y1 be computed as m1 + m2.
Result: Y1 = 32.4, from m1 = 16.2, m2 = 16.2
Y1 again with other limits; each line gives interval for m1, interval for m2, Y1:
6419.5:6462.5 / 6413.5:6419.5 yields 32.7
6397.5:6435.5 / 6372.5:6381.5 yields 31.5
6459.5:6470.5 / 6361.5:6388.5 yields 32.1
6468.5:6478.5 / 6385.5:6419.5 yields 33.5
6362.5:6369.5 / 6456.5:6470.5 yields 33.6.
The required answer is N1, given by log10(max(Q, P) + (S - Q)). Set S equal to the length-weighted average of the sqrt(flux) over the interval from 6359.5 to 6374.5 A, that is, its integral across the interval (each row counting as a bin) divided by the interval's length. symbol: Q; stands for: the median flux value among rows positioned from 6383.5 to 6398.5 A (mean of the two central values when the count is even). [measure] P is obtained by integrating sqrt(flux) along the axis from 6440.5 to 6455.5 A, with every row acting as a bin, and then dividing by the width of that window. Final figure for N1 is 0.609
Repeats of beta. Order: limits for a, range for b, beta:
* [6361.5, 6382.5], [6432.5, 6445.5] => -1.01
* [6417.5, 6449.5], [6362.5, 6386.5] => 0.45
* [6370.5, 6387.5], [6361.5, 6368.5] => 1.94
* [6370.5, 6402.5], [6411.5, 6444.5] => -0.04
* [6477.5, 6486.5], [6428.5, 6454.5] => -0.47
